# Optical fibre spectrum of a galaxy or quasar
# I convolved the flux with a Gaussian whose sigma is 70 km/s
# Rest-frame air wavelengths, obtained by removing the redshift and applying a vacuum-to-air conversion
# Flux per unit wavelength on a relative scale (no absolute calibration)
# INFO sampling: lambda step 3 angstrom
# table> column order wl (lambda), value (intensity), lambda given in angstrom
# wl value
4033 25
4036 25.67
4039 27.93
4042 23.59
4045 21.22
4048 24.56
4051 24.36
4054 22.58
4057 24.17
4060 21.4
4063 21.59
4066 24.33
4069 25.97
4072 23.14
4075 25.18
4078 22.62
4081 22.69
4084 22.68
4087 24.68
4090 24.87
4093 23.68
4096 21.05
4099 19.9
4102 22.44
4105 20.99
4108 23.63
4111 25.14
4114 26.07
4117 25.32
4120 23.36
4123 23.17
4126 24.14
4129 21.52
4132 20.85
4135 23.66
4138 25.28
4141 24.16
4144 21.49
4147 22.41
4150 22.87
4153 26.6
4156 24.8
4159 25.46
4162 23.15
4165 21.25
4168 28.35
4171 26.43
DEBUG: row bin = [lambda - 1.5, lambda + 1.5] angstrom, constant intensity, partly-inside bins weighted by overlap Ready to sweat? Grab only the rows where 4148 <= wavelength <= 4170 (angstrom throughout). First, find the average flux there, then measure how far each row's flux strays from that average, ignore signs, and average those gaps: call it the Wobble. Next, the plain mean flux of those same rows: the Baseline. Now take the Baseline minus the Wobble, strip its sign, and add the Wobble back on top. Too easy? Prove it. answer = 24.6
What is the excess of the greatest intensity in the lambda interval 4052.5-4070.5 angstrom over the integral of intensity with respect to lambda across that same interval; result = -394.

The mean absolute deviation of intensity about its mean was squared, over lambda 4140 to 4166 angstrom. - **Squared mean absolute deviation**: 2.23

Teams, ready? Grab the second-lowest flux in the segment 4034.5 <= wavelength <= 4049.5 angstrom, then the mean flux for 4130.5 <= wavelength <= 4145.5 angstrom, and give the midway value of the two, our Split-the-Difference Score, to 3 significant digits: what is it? 23.3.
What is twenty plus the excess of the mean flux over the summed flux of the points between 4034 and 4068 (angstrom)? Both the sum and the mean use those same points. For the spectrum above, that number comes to -218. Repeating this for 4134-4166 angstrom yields -217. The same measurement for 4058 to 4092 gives -216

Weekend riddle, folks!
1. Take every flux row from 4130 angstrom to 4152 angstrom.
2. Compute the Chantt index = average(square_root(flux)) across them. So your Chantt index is 4.79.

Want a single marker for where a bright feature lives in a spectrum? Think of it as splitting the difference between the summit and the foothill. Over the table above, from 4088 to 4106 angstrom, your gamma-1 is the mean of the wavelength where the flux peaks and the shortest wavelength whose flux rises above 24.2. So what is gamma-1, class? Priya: 4090.0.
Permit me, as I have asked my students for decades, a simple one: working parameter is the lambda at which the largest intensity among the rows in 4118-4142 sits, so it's 4138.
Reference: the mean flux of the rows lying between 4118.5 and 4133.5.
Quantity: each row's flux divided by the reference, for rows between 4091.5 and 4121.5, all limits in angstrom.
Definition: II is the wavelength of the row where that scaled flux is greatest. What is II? 4114 angstrom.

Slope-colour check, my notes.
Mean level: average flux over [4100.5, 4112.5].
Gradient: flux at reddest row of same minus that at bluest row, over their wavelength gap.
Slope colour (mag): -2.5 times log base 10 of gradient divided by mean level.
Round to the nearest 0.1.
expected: 4.7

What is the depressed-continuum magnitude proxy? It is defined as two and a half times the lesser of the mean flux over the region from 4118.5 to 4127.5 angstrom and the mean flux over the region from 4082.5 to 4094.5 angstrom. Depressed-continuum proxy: 58.9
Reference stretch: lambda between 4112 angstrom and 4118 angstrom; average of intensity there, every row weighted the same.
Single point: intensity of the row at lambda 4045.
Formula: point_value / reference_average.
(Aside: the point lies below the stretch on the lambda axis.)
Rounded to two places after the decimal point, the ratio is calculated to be 0.83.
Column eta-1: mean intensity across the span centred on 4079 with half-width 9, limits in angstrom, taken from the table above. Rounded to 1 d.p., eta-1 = 23.5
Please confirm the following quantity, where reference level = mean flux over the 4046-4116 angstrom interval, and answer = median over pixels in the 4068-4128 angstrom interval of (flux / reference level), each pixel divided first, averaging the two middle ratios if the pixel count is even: 1.005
